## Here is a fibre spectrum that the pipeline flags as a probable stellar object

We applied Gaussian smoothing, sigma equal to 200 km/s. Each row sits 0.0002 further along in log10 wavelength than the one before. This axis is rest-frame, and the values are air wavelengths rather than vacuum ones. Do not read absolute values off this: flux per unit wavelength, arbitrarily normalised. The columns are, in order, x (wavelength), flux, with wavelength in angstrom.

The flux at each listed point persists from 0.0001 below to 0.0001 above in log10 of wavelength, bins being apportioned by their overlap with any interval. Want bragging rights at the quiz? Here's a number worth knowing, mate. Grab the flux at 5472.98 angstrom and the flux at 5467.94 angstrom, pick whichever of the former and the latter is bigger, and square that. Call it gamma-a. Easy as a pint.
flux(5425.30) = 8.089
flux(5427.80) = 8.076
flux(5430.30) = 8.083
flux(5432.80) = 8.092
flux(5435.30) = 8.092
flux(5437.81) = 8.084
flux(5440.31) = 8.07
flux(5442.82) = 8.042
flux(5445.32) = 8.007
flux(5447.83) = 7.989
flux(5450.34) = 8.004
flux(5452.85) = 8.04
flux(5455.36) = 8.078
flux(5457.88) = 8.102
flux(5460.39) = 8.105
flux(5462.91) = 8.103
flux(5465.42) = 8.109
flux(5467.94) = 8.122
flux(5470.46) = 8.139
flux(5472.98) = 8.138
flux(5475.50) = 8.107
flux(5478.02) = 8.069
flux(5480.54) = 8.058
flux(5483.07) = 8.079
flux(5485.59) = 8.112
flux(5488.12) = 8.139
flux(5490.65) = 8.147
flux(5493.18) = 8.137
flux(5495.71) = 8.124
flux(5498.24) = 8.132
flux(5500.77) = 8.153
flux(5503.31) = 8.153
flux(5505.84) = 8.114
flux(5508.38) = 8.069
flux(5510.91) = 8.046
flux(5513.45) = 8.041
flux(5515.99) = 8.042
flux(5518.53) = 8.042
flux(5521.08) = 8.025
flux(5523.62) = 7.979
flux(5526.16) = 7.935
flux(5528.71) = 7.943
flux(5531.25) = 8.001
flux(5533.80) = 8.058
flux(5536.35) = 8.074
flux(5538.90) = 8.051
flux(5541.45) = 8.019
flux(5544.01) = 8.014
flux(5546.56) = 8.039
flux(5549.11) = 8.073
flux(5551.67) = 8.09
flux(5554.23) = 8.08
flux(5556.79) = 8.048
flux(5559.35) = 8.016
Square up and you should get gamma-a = 66.2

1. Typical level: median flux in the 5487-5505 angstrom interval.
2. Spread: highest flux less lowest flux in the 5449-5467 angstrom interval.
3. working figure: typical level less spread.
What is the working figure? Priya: 8.03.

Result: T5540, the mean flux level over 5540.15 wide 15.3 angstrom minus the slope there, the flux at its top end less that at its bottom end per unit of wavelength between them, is 8.04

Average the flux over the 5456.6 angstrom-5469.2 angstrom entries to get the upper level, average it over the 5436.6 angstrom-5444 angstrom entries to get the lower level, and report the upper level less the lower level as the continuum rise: 0.04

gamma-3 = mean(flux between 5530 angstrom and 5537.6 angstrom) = 8.04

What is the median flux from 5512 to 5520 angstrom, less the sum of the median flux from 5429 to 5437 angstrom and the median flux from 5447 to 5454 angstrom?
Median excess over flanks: -8.05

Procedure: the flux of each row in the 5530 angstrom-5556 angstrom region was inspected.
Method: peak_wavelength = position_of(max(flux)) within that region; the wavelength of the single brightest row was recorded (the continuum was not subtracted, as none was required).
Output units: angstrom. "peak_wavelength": 5551.67 angstrom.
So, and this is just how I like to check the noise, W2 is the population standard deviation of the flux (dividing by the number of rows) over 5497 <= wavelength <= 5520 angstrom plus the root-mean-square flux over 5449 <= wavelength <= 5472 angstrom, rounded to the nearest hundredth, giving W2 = 8.14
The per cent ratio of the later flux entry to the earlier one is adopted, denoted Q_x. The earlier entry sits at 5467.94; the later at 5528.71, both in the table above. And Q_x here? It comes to 98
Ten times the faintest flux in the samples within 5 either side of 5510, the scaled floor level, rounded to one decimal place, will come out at 80.4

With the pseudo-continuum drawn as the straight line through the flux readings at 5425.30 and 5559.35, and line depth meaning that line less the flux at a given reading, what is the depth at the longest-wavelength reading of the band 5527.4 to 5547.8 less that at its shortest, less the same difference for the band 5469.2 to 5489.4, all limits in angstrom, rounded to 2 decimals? -0.10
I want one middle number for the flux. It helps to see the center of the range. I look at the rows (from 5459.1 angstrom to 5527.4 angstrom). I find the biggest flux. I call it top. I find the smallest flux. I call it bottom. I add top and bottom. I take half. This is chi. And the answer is 8.044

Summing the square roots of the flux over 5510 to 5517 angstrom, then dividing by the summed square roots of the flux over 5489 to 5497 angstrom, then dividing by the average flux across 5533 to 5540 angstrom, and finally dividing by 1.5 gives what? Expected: 0.0822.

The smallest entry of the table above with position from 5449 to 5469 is 8.004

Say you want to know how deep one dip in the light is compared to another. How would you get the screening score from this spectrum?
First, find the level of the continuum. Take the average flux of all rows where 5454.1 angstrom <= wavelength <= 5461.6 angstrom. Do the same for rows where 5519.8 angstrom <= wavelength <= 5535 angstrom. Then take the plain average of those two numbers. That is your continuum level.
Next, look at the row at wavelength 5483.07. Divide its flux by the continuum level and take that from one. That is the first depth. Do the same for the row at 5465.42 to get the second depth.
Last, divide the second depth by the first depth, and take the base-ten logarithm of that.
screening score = 0.26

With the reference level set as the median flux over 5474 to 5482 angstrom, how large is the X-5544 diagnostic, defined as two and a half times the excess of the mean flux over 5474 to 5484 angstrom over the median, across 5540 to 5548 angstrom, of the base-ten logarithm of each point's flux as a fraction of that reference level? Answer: 20.2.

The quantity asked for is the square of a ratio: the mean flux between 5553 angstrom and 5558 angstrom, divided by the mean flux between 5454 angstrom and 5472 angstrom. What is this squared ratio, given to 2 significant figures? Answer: 0.99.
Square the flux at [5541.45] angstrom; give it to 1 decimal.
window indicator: 64.3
